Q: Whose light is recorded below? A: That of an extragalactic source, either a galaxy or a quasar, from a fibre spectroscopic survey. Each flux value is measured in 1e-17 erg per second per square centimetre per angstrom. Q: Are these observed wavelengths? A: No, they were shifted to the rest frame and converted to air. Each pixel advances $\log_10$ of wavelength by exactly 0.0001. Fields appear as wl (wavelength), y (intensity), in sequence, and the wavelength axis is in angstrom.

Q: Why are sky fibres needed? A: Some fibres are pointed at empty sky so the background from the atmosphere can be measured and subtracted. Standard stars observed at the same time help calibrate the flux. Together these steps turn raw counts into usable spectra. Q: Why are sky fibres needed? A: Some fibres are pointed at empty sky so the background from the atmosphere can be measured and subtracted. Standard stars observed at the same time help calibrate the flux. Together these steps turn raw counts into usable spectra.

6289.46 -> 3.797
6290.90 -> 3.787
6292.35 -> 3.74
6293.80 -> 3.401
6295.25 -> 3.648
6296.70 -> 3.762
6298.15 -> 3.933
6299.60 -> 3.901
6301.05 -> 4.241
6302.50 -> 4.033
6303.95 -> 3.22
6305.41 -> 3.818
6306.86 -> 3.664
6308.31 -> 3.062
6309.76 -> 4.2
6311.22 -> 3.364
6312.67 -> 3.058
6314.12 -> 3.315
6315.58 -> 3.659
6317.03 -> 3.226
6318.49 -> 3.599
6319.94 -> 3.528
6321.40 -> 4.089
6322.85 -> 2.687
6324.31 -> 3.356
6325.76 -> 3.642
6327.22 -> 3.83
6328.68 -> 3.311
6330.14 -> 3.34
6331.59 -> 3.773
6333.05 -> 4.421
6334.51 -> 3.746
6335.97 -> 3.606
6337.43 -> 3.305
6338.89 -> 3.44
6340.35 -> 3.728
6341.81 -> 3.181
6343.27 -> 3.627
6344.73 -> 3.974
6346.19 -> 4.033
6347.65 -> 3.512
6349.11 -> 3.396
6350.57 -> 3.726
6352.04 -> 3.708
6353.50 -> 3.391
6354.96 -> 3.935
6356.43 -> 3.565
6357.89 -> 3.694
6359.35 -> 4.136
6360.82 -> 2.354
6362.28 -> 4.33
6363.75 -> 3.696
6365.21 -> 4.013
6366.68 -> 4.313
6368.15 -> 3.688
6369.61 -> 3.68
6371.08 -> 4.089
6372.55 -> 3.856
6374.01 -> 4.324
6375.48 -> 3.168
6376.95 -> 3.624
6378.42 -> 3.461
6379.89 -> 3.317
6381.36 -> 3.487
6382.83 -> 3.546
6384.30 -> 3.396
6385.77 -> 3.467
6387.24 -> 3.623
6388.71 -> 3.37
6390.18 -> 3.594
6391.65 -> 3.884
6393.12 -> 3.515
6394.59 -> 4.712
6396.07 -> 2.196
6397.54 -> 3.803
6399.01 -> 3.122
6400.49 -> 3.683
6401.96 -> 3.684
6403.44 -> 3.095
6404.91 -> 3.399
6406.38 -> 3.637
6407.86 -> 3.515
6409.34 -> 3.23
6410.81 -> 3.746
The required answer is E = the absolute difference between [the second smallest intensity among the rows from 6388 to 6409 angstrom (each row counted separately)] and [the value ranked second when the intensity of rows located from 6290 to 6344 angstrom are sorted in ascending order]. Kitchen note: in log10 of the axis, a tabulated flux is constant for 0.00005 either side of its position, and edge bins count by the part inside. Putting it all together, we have 0.04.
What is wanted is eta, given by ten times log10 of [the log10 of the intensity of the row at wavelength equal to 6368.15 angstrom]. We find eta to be -2.5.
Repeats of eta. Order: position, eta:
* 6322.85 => -3.7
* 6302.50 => -2.2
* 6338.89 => -2.7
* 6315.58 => -2.5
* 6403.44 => -3.1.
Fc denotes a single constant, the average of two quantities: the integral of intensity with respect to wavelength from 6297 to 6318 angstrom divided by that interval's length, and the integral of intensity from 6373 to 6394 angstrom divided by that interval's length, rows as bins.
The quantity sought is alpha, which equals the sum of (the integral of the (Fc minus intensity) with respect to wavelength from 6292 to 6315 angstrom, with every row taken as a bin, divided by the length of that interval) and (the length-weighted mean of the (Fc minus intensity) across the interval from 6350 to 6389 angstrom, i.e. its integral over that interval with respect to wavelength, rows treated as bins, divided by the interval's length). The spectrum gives -0.12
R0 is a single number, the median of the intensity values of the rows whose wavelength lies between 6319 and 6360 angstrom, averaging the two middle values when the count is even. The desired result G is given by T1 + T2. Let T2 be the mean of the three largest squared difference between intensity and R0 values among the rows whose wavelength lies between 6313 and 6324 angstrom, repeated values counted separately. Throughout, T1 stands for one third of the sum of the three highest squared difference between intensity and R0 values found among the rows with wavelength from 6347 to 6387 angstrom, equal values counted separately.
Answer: 1.3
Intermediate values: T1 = 0.87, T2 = 0.42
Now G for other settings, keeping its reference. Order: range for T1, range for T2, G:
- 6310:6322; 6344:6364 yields 1.0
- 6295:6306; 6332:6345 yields 0.5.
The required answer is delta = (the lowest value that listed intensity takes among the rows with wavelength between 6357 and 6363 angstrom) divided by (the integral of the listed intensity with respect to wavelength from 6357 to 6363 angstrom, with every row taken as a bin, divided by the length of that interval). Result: 0.65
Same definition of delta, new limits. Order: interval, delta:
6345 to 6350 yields 0.92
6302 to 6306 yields 0.88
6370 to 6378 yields 0.84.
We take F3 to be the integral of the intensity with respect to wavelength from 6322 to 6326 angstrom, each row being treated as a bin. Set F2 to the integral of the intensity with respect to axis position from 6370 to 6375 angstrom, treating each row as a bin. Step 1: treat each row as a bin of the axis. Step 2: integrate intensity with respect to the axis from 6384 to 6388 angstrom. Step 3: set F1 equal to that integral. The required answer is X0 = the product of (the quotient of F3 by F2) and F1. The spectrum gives 9.0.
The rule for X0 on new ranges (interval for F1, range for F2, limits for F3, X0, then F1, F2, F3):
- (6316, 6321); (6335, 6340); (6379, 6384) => 17.3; 17.5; 17.4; 17.2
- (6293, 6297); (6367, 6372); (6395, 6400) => 11.8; 14.4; 19.3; 15.9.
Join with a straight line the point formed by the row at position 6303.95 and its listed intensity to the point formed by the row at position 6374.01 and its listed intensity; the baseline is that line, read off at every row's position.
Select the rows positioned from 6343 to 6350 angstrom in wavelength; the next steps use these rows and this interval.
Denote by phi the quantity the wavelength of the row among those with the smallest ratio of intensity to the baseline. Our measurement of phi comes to 6349.11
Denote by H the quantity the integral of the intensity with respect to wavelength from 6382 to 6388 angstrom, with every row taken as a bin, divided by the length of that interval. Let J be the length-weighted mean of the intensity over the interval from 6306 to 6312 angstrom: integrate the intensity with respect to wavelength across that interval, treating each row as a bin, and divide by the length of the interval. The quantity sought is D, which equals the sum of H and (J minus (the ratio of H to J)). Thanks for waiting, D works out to 6.1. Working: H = 3.51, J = 3.58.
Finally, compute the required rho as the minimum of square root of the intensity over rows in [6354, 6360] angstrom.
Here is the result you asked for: 1.89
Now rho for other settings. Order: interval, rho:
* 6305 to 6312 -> 1.75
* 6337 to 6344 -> 1.78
